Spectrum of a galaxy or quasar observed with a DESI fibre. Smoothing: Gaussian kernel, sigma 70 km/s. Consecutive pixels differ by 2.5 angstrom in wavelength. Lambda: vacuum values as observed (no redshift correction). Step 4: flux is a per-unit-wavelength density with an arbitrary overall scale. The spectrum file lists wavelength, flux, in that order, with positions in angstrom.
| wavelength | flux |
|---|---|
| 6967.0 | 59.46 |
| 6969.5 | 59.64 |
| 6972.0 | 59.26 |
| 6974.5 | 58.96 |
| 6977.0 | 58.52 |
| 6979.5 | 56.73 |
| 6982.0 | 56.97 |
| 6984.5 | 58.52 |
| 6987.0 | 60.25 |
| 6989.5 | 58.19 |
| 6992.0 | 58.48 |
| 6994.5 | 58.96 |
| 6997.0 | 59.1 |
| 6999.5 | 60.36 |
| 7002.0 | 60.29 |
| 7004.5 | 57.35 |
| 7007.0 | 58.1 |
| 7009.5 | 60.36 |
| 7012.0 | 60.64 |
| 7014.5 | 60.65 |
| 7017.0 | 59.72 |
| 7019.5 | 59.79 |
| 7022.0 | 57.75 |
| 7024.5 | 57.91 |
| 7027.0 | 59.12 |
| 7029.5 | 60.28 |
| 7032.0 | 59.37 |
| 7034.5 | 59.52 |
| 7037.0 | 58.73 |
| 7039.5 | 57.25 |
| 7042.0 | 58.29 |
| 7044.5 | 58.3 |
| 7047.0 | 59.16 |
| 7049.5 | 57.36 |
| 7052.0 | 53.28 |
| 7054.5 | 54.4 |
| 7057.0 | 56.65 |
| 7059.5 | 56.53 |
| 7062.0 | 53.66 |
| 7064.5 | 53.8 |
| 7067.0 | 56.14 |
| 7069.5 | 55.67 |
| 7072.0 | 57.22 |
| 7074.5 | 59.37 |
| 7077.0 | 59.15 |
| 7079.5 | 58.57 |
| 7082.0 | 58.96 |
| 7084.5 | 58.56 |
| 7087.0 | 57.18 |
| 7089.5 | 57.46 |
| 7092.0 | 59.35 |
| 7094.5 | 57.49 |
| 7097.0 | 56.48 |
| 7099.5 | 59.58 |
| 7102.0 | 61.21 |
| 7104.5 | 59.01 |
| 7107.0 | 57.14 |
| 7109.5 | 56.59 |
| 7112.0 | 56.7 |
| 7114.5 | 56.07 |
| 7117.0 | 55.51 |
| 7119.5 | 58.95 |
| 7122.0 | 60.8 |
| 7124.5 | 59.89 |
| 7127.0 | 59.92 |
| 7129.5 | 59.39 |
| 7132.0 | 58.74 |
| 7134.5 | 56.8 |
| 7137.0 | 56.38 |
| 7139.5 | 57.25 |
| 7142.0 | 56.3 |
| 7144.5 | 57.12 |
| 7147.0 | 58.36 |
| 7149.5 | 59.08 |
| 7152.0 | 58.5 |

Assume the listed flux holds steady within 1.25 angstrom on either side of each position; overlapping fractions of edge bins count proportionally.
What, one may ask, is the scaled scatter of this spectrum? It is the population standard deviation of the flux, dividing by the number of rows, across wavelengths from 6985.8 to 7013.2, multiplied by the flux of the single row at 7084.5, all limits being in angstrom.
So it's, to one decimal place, 64.2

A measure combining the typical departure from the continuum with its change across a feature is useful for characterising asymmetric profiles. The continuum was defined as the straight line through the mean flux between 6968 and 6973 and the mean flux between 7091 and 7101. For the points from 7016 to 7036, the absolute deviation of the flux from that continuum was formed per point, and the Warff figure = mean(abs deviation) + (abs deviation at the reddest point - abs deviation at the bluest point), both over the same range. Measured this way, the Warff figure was 0.8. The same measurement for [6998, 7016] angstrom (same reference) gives 1.8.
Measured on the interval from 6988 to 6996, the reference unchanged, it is -0.1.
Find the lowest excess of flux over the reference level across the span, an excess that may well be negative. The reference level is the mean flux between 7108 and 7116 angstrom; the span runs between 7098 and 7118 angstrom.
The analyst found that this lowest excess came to -1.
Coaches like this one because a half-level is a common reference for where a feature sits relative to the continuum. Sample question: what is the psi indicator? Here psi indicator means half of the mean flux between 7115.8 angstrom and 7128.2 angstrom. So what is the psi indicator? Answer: 29.5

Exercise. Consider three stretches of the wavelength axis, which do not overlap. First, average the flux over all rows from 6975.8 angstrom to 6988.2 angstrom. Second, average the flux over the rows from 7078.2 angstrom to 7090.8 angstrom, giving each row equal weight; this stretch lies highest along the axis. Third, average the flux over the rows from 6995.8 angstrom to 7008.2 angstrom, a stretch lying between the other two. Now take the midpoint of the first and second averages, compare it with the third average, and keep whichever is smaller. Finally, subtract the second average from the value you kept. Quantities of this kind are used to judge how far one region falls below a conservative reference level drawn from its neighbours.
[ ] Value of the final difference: 0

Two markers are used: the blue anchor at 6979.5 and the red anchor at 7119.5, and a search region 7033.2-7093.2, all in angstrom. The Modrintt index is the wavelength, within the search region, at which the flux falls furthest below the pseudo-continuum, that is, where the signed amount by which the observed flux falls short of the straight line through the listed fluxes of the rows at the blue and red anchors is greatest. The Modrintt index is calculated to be 7052.0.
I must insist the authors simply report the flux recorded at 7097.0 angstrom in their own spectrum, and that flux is 56.48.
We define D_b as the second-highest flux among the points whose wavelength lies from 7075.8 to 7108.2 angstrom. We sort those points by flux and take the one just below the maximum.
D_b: 59.58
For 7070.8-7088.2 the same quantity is 59.15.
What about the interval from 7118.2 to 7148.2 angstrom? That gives 59.92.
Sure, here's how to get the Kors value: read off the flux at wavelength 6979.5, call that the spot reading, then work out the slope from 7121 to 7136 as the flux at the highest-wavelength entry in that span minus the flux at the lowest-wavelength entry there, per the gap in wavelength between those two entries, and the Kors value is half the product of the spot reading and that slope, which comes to -9.1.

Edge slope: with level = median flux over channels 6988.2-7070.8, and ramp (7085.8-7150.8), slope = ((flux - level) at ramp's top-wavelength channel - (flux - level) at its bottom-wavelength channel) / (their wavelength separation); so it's 0.030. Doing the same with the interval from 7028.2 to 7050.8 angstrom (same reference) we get -0.146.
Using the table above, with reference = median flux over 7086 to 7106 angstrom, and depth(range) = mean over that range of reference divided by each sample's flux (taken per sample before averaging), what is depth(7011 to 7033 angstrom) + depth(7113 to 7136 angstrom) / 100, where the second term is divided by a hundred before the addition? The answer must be 0.99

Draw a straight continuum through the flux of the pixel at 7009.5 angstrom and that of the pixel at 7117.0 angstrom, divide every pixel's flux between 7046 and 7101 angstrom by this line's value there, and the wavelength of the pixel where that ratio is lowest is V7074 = 7052.0 angstrom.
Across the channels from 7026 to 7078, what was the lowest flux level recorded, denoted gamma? 53.28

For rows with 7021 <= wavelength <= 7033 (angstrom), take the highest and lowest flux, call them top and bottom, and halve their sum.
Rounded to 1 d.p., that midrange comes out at 59.0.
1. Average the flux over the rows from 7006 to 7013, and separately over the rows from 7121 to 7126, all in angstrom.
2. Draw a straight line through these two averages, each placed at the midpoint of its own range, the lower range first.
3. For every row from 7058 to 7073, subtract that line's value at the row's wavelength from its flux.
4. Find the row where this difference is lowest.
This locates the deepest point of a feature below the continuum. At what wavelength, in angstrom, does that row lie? 7062.0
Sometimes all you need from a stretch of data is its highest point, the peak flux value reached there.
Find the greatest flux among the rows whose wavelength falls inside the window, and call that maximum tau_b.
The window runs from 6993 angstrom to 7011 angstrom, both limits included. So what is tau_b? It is 60.36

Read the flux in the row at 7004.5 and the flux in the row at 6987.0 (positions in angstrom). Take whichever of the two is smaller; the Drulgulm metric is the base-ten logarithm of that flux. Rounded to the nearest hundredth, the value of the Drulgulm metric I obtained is 1.76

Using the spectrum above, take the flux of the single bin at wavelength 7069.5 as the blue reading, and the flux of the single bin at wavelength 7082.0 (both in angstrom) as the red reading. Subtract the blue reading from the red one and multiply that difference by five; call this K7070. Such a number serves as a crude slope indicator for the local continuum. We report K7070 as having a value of 16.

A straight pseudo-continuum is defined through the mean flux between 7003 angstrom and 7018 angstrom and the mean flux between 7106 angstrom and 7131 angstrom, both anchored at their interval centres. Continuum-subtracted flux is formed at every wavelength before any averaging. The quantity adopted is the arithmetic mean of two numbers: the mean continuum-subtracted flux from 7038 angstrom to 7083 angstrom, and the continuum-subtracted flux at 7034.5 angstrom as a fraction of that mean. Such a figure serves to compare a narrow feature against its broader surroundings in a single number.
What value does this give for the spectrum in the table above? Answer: -1.1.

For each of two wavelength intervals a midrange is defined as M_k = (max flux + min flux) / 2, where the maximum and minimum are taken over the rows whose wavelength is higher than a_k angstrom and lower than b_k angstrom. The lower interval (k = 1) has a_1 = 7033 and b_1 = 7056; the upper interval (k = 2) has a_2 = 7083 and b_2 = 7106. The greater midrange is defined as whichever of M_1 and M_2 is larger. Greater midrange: 58.8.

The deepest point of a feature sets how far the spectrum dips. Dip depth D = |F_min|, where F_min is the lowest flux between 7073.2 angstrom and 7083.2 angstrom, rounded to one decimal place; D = 58.6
